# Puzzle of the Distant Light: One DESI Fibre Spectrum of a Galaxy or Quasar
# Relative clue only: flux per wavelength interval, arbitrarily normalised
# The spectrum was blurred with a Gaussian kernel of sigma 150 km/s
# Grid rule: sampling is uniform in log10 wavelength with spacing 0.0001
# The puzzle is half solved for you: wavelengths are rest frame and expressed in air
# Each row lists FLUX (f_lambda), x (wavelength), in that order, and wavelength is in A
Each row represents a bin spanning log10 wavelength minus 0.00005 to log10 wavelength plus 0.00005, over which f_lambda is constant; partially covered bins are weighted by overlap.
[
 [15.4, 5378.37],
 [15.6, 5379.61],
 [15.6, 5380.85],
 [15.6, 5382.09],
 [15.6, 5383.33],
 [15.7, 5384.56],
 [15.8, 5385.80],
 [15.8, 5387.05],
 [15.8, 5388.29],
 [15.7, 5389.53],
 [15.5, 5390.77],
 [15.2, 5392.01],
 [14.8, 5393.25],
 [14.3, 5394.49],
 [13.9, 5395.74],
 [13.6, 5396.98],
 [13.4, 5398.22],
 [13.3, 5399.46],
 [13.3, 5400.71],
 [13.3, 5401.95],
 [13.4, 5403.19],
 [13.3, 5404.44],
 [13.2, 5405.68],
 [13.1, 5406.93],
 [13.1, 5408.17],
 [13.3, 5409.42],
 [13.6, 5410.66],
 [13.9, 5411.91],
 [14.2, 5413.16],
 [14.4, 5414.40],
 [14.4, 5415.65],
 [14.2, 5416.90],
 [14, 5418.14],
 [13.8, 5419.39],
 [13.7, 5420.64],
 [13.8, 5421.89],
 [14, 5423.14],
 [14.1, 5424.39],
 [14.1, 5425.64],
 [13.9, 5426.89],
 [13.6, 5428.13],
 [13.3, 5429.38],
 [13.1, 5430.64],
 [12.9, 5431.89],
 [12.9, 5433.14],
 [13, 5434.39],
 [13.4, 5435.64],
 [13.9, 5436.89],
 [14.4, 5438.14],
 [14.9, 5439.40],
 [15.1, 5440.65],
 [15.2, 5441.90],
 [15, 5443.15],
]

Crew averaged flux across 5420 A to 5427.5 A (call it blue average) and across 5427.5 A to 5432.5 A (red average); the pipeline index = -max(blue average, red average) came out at -13.9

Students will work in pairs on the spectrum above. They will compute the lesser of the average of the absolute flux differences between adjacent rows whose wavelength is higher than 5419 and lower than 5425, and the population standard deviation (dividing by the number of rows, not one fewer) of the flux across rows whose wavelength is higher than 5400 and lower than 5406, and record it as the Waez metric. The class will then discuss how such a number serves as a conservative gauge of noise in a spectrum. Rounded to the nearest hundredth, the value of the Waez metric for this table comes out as 0.06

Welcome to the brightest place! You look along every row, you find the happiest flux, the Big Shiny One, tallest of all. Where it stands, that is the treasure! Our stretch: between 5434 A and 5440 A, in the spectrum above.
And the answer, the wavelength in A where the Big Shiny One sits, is 5439.40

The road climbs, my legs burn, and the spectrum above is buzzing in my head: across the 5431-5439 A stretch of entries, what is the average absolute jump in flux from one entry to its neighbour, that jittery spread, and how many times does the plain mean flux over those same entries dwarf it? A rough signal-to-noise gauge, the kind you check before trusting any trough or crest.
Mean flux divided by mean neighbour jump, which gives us 45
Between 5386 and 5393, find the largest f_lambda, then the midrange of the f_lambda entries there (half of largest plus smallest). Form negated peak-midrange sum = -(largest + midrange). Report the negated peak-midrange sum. -31.3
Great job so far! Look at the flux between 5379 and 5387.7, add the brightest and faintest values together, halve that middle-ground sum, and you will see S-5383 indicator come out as 15.7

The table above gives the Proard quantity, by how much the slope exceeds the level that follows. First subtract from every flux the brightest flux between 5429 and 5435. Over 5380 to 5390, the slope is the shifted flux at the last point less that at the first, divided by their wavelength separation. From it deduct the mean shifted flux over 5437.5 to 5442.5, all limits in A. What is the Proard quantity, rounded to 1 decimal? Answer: -1.6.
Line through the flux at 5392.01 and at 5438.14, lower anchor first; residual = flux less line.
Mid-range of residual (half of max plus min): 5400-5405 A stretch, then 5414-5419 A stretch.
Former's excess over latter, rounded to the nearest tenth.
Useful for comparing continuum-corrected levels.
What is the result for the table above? -1.1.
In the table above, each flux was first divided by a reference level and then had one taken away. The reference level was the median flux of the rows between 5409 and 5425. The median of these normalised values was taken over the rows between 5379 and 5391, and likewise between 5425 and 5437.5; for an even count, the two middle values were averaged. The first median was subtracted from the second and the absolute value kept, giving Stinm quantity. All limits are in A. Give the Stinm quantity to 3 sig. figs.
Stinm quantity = 0.164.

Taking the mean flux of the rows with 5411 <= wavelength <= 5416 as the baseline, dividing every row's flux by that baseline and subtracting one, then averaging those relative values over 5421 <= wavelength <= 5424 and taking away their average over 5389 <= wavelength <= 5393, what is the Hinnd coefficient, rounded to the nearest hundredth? -0.11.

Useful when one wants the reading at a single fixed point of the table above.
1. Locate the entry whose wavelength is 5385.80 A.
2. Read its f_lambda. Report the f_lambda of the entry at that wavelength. 15.8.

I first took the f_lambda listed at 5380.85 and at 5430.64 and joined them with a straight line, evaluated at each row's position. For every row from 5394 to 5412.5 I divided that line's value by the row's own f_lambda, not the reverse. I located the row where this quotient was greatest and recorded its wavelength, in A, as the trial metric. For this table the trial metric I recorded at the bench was 5399.46 A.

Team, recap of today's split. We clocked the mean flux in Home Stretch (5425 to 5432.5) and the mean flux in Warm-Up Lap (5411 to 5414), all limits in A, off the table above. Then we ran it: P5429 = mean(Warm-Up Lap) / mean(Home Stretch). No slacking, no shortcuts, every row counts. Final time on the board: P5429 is 1.04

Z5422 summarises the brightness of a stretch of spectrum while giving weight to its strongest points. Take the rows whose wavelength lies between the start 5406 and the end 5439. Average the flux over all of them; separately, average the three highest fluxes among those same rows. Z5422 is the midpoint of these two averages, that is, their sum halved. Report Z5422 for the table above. 14.0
